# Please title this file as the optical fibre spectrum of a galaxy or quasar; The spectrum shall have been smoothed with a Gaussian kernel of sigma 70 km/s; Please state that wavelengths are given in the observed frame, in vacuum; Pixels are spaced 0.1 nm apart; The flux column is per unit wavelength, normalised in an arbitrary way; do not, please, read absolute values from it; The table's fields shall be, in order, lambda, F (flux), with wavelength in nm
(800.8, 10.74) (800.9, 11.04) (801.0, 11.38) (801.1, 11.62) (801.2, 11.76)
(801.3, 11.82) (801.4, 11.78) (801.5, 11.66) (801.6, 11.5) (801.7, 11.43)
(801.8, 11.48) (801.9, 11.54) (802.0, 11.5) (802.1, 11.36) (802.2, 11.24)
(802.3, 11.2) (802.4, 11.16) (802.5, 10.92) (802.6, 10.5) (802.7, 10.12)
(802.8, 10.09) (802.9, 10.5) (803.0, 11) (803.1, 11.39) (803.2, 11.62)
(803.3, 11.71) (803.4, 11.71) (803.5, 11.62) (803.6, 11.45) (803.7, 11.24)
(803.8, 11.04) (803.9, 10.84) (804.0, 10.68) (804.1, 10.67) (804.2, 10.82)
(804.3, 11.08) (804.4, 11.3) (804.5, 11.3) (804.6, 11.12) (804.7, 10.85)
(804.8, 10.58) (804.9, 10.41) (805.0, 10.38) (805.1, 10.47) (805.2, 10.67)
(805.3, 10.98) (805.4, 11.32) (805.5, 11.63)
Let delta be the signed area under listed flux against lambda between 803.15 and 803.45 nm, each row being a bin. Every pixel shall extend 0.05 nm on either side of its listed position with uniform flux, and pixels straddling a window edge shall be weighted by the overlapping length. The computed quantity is 3.5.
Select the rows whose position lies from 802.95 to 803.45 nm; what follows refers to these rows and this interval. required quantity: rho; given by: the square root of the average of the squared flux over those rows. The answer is 11.49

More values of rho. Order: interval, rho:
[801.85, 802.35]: 11.37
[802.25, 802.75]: 10.79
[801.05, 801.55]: 11.73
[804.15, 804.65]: 11.13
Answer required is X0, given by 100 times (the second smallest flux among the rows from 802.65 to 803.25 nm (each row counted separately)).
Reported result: 1012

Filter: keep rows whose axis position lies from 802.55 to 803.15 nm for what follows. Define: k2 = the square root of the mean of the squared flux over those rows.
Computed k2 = 10.6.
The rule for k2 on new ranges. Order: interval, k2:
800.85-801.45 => 11.6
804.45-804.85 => 11.0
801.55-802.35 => 11.4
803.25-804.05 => 11.3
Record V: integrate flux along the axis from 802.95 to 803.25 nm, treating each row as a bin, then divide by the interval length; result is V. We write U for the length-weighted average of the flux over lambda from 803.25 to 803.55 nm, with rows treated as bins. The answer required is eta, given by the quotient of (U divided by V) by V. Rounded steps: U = 11.7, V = 11.3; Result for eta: 0.091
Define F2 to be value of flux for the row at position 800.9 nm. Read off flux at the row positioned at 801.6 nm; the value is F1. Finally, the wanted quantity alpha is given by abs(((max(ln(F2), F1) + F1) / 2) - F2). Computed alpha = 0.46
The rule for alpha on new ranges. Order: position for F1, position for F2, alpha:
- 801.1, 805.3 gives 0.64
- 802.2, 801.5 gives 0.42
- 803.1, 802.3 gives 0.19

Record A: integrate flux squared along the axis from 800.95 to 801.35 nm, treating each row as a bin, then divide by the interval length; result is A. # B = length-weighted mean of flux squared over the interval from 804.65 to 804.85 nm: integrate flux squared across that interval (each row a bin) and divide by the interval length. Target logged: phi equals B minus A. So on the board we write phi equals -21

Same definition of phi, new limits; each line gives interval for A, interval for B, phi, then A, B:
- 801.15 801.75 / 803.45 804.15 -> -13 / 136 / 123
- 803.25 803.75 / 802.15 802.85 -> -18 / 133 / 116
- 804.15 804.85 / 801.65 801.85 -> 10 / 121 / 131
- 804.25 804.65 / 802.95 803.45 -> 7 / 125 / 132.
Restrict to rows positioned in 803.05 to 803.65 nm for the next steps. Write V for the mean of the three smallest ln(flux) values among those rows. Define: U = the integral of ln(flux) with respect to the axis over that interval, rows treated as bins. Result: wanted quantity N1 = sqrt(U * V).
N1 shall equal 1.89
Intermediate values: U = 1.47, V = 2.44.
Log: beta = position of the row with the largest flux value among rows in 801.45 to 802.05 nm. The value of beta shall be 801.5 nm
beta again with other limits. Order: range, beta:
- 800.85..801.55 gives 801.3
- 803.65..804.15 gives 803.7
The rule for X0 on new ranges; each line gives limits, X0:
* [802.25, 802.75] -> 1050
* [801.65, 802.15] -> 1143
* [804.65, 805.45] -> 1041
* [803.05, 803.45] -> 1162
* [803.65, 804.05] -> 1084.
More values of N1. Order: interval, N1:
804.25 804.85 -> 1.85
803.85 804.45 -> 1.84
